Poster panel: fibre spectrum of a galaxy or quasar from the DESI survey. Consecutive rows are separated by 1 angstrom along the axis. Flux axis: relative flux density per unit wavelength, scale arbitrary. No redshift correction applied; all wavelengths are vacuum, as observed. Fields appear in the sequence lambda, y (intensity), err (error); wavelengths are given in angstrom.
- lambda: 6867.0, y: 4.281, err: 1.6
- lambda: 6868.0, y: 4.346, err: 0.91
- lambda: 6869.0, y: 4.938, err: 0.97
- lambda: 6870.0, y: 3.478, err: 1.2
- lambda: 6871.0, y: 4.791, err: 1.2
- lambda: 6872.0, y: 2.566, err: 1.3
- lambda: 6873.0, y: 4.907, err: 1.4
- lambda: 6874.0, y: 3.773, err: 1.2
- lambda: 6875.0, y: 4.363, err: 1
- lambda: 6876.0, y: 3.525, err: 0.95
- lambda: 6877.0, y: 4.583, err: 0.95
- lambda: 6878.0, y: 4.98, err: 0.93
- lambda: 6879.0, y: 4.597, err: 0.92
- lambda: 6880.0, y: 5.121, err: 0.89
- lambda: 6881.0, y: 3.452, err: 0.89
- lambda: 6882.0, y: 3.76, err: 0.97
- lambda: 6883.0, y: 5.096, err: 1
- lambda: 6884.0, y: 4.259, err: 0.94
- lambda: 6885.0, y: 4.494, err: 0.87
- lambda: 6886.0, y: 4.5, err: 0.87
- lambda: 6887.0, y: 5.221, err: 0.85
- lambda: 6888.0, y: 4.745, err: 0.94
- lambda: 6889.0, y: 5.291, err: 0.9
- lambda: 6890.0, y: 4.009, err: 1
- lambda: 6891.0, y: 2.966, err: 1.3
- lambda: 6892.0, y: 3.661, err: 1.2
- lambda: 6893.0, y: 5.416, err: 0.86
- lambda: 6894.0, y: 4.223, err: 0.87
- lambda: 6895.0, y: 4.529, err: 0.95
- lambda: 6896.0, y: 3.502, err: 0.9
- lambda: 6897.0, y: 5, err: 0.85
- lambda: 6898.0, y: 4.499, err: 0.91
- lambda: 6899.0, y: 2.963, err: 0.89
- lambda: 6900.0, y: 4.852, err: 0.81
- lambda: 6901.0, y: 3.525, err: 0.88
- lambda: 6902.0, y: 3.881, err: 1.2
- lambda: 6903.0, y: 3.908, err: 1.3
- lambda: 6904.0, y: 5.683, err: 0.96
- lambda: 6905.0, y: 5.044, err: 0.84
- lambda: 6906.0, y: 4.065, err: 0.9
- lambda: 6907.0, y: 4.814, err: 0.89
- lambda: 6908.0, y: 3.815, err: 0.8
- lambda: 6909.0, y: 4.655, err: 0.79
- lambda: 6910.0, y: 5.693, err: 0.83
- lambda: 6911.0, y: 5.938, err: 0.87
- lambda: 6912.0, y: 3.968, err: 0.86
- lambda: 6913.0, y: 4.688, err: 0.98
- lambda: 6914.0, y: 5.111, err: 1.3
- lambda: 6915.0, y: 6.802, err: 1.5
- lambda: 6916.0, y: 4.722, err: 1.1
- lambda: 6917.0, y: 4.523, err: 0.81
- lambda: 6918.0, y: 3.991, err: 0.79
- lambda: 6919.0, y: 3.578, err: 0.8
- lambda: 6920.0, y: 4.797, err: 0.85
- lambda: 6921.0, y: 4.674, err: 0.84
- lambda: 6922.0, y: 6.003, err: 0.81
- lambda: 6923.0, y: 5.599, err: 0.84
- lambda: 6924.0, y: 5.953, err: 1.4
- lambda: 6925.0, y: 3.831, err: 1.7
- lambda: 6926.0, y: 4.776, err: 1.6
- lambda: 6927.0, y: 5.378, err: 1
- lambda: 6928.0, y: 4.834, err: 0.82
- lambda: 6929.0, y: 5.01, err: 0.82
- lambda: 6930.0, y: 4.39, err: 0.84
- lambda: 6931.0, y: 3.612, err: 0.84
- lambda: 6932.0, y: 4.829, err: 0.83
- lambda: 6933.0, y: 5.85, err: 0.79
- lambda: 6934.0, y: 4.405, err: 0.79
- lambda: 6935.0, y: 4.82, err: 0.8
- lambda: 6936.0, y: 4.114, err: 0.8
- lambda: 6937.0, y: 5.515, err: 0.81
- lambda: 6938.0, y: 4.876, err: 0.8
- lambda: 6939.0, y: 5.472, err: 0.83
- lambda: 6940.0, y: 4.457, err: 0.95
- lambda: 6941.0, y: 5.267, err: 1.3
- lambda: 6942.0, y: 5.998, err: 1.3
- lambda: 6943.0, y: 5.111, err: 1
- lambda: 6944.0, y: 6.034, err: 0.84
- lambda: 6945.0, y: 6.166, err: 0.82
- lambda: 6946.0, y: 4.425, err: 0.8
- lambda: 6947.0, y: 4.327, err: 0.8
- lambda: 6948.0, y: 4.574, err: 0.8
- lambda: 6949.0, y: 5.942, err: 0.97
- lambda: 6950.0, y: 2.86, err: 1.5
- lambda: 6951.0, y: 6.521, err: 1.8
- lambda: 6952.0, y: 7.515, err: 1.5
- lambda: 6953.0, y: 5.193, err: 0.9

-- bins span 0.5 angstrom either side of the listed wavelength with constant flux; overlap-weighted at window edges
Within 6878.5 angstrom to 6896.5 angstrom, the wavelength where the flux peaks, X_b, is 6893.0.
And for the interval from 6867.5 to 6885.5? 6880.0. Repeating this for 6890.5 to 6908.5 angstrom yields 6904.0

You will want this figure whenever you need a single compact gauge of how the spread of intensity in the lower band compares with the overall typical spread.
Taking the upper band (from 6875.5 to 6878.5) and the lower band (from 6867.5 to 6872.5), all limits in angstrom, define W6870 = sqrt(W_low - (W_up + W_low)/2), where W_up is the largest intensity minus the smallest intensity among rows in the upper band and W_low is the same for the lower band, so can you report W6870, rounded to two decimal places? 0.68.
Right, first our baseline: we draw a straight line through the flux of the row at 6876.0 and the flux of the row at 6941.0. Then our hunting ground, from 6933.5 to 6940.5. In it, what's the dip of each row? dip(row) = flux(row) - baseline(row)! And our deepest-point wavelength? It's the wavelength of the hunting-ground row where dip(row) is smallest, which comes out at 6936.0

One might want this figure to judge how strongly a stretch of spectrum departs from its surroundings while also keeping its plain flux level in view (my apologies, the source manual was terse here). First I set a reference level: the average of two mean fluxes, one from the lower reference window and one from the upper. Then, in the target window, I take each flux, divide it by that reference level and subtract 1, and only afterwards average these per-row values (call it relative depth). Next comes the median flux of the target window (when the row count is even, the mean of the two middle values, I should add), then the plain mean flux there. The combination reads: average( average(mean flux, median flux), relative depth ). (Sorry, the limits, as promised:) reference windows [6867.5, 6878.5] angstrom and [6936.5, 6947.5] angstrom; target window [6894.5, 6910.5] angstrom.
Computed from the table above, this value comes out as 2.19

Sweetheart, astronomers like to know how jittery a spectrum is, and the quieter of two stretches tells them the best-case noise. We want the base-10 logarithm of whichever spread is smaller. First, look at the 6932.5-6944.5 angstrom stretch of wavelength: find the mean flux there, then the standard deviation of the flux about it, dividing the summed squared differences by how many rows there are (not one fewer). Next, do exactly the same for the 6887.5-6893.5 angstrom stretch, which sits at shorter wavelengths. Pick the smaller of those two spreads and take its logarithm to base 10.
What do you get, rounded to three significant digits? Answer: -0.211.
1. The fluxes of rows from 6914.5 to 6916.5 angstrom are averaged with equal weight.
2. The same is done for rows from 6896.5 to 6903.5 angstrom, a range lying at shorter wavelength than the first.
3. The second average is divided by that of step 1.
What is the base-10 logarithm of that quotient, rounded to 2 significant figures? -0.15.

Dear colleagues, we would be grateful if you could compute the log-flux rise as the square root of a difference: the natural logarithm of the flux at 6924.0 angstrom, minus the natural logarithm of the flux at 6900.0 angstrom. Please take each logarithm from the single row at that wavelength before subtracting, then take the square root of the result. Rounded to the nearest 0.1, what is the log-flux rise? 0.5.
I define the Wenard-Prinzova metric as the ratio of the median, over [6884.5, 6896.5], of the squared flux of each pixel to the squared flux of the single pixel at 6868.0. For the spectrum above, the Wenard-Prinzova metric 1.1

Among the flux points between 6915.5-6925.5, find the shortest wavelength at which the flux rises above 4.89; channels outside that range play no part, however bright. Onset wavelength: 6922.0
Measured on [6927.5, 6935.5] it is 6929.0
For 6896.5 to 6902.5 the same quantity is 6897.0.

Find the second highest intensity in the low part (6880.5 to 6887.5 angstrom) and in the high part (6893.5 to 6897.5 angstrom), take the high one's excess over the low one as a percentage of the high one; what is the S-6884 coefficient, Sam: -13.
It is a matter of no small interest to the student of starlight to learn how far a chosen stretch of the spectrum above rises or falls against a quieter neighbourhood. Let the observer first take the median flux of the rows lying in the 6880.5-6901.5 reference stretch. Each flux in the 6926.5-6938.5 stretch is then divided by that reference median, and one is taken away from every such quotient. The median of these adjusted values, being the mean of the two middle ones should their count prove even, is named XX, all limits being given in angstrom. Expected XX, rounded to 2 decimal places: 0.08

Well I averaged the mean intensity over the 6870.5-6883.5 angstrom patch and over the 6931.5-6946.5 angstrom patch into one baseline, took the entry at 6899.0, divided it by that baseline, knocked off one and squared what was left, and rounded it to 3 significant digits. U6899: 0.138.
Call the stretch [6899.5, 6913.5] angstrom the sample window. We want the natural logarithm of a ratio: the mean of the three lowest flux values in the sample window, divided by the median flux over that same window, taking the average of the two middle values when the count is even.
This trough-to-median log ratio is -0.22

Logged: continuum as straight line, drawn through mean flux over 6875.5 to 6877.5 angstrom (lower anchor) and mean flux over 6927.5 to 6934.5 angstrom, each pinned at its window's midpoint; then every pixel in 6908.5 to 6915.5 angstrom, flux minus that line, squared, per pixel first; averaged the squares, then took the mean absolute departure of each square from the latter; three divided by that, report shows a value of 2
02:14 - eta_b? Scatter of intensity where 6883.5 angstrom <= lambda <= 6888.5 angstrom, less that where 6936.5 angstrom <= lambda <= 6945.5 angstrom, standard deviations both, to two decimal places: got -0.21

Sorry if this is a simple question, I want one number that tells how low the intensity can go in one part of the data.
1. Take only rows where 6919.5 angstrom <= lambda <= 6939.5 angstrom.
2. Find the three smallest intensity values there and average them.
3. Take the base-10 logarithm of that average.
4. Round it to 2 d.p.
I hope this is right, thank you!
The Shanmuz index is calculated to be 0.59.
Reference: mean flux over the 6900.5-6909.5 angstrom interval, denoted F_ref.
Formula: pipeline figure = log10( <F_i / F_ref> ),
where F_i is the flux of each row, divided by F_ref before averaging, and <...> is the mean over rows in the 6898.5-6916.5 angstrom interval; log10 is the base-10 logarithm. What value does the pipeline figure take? 0.029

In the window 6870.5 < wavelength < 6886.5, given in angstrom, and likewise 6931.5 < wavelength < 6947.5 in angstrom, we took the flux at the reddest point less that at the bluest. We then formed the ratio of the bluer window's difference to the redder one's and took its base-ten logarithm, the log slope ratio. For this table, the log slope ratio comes -0.24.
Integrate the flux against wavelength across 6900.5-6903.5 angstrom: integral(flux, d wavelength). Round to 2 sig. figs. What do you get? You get 11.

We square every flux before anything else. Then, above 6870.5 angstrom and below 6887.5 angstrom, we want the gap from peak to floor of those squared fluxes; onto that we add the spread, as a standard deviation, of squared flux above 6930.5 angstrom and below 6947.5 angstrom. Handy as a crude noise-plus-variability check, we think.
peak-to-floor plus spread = 28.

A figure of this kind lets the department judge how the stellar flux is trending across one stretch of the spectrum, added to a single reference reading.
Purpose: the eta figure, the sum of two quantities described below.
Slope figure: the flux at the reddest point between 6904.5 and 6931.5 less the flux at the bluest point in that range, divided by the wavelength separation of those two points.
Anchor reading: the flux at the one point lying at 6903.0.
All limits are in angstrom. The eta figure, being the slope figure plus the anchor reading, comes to 3.9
